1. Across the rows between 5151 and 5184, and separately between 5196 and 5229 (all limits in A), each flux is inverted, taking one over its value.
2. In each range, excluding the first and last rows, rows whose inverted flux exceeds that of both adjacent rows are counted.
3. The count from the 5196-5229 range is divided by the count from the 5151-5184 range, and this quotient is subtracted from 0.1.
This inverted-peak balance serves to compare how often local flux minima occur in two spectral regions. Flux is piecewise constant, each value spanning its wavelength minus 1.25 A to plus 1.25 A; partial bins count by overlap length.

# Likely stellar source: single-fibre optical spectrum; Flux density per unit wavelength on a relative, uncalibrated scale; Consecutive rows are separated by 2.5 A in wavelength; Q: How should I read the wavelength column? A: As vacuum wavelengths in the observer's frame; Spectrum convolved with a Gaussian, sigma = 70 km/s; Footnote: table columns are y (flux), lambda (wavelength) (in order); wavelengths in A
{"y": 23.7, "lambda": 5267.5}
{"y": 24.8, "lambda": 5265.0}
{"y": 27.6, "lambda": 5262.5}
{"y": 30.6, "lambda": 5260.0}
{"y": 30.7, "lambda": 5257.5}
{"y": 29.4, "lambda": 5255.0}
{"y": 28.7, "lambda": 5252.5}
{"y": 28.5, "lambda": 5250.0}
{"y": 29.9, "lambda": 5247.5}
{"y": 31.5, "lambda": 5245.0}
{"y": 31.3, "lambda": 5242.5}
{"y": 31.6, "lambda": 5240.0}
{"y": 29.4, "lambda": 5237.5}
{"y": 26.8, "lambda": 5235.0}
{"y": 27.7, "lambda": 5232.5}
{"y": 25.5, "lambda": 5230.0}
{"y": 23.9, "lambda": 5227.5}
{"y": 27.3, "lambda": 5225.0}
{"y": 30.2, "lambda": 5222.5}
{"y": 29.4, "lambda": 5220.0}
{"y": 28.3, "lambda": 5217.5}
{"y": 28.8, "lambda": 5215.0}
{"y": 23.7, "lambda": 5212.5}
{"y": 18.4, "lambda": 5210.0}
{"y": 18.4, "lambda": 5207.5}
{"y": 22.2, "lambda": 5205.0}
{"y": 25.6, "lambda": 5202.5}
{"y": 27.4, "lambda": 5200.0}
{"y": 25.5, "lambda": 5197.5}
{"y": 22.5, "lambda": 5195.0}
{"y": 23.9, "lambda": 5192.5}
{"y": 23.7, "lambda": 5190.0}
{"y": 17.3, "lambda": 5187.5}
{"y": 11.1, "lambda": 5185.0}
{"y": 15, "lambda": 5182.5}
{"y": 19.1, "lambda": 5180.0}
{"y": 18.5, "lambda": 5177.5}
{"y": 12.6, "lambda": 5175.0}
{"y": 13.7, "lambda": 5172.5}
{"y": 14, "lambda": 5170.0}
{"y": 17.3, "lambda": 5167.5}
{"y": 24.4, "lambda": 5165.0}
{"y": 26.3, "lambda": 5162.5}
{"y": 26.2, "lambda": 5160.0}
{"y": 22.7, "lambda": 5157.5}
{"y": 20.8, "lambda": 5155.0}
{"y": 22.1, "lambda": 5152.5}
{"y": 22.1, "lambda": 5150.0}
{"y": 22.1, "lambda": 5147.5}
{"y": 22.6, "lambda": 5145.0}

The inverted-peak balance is -0.40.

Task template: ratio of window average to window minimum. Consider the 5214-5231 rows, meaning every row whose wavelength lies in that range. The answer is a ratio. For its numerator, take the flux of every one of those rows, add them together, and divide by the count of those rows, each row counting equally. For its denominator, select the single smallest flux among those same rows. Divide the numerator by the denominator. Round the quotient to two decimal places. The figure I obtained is 1.16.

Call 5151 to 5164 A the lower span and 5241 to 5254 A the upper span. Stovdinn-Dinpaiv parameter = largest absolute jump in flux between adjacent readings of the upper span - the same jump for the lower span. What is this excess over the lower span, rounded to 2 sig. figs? -1.9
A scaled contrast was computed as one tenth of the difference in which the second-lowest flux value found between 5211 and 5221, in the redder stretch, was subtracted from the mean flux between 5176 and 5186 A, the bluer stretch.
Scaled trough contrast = -1.2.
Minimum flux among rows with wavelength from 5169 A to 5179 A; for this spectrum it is 12.6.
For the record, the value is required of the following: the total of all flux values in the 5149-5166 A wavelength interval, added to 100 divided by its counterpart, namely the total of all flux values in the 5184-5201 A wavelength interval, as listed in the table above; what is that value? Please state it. 165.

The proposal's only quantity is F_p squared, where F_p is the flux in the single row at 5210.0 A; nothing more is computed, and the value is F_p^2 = 339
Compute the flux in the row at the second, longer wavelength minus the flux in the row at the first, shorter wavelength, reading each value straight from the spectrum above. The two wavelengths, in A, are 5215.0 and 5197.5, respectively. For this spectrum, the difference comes 3.3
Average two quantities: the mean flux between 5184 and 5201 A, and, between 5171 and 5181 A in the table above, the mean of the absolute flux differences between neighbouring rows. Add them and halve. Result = 12.1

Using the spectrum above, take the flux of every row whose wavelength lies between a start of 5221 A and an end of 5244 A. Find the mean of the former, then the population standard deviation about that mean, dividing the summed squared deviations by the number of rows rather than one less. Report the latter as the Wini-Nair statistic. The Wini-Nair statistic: 2.5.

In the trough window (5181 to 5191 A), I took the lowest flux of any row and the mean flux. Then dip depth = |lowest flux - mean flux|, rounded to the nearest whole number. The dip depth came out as 6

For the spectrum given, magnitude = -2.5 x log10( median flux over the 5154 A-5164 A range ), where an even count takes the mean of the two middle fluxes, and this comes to -3.47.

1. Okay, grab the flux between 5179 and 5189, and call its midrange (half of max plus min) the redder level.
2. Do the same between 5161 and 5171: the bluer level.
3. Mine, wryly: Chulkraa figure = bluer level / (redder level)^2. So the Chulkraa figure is 0.0884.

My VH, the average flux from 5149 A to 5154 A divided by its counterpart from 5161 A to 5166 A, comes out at 0.87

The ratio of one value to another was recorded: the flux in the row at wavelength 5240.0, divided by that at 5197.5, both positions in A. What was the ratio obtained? 1.24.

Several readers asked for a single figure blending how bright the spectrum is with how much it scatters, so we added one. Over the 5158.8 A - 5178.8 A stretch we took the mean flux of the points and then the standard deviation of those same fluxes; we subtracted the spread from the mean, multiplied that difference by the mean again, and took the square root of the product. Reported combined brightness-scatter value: 16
